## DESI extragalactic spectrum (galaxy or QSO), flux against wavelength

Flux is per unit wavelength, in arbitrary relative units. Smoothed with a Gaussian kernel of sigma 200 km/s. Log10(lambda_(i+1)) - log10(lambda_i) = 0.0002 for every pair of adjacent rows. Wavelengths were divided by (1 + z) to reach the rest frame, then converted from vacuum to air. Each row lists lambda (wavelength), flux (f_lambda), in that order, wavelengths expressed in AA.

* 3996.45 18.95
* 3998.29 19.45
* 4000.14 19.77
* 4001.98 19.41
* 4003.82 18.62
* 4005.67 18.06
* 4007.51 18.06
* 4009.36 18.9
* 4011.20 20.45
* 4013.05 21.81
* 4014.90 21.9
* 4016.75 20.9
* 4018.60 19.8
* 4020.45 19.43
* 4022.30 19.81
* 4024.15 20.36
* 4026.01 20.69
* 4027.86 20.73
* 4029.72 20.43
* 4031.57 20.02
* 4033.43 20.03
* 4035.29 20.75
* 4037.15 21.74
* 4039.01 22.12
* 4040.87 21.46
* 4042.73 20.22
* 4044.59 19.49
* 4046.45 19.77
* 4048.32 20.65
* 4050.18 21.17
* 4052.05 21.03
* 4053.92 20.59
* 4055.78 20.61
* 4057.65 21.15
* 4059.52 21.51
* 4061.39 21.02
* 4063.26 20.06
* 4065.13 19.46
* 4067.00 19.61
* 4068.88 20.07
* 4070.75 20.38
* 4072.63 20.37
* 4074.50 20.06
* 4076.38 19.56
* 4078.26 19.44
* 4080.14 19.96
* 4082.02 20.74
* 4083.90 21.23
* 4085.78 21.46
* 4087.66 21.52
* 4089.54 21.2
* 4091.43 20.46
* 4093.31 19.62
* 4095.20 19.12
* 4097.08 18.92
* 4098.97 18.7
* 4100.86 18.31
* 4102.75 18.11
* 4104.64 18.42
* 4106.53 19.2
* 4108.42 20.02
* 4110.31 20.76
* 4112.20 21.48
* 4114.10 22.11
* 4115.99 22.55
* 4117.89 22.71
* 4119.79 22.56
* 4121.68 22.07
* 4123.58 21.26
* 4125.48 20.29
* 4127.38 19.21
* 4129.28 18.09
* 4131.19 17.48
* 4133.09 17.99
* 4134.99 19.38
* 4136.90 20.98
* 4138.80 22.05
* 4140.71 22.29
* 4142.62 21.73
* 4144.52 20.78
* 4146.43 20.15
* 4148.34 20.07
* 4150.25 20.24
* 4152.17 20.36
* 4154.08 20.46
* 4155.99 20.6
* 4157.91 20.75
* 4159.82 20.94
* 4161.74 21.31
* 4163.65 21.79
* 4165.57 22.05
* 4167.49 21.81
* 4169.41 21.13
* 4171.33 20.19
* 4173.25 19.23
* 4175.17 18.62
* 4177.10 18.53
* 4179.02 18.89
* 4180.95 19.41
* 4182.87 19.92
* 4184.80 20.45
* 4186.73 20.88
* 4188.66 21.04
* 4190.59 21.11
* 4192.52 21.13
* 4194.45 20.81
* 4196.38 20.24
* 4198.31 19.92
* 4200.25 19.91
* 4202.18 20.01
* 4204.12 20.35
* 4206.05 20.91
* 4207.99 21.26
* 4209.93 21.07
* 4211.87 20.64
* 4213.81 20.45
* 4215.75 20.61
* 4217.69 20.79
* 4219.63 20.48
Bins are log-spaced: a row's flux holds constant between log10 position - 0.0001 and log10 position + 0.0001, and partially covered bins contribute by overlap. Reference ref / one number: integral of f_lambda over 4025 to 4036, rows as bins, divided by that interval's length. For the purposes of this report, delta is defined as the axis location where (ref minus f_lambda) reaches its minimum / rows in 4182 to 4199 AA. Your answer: 4192.52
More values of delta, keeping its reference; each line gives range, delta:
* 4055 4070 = 4059.52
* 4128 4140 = 4138.80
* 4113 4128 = 4117.89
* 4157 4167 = 4165.57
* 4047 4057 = 4050.18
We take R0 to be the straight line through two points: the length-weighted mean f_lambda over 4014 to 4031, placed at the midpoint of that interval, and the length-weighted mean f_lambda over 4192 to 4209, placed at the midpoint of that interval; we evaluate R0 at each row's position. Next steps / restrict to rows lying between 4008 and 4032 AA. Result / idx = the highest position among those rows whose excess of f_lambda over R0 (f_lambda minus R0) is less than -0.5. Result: 4022.30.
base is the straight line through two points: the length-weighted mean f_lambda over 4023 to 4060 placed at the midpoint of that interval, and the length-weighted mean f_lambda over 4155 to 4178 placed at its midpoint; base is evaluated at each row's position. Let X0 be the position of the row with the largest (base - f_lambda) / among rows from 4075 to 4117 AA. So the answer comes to 4102.75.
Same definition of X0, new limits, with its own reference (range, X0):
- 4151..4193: 4177.10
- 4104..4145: 4131.19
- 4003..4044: 4005.67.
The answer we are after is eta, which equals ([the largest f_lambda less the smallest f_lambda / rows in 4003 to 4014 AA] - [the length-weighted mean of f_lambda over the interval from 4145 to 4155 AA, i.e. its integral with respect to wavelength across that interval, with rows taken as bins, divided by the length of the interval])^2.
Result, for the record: 273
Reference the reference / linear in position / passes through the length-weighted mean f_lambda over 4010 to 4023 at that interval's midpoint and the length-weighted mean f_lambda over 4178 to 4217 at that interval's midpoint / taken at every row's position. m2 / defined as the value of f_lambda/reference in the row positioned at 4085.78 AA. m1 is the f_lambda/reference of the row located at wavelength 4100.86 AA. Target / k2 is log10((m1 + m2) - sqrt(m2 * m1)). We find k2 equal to -0.012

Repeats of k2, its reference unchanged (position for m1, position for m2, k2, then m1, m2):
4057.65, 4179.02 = -0.010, 1.03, 0.92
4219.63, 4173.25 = -0.013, 1.00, 0.94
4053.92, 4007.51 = -0.026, 1.00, 0.88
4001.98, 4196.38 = -0.015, 0.94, 0.99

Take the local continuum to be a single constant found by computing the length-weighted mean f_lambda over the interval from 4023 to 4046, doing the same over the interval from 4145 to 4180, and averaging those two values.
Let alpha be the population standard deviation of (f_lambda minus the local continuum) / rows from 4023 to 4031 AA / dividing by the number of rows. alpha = 0.16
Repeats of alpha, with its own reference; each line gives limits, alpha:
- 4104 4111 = 0.88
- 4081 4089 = 0.31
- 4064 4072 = 0.37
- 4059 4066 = 0.80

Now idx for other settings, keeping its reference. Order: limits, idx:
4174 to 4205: 4200.25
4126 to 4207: 4200.25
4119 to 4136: 4134.99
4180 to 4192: 4182.87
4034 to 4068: 4067.00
